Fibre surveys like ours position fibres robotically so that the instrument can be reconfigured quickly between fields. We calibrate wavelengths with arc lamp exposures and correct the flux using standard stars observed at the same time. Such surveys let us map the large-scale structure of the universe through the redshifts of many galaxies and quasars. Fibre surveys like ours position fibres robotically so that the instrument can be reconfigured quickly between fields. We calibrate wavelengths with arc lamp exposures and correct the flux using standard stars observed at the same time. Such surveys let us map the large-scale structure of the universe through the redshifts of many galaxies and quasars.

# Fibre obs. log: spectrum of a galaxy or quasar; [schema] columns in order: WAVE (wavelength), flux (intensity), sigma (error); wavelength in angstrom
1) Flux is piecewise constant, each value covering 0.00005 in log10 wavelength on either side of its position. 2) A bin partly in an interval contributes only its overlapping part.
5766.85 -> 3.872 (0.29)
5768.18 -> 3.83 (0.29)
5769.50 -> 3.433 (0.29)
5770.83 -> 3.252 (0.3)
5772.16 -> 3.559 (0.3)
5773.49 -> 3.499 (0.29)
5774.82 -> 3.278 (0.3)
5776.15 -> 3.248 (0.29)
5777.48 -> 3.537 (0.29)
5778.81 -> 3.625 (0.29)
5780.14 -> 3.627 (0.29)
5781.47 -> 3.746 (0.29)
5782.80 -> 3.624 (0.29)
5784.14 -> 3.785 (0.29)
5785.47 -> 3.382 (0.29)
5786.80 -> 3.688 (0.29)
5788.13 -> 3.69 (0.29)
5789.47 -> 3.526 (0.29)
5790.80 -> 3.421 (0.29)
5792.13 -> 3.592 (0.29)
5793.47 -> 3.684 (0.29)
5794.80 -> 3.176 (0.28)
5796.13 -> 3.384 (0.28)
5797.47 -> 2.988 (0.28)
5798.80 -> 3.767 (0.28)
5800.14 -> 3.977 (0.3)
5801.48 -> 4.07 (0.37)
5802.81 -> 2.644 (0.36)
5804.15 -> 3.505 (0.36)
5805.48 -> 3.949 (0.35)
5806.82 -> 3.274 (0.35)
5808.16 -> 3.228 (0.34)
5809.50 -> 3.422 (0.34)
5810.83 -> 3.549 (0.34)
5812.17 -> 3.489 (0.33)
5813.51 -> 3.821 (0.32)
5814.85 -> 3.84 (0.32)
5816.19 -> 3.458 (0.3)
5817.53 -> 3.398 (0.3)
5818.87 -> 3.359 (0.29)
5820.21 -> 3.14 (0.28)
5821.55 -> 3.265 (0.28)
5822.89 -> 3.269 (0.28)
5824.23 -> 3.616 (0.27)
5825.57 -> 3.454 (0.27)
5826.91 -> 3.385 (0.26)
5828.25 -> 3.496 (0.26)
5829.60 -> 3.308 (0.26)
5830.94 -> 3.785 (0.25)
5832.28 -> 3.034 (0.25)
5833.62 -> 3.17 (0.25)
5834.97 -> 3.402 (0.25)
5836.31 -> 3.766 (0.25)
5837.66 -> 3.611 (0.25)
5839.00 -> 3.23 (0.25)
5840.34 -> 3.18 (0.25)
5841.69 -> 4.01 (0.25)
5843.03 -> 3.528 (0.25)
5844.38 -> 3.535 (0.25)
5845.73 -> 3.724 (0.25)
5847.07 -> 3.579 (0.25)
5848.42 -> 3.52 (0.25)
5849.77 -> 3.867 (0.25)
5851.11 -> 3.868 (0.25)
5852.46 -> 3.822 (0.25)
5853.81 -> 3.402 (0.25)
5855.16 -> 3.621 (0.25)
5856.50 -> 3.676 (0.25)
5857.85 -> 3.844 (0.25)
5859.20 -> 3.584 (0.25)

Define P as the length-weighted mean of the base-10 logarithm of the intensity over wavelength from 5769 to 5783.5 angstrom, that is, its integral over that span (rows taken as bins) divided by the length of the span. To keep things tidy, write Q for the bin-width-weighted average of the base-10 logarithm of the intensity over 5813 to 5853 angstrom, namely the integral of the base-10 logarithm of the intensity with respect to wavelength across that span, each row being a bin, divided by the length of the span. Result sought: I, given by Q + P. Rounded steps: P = 0.543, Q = 0.544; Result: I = 1.09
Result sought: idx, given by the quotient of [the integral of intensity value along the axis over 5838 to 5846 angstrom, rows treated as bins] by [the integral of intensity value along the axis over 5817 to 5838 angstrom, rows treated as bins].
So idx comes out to 0.4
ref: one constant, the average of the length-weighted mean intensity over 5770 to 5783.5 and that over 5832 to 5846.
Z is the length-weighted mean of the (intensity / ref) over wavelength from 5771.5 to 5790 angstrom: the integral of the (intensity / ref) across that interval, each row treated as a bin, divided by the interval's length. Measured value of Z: 1.020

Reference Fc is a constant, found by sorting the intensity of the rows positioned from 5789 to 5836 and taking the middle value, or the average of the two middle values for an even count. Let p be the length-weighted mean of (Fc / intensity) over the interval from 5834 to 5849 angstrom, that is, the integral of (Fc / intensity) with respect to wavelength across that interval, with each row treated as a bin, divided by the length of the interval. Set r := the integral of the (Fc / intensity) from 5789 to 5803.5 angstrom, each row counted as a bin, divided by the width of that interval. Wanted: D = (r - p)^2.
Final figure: 0.0010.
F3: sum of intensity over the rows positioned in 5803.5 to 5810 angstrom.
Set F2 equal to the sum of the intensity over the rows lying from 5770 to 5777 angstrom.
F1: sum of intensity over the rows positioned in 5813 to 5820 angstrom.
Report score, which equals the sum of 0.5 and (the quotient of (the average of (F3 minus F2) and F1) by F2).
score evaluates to 1.05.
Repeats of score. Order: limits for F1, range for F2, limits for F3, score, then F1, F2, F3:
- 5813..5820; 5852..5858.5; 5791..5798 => 0.94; 17.88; 18.4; 16.8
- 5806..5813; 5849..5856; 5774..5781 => 0.92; 16.96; 18.6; 17.3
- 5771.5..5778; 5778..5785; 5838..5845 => 0.94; 17.12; 18.4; 17.5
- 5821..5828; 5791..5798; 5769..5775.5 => 1.01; 16.99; 16.8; 17.0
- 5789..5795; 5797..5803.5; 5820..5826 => 0.98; 17.40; 17.4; 16.7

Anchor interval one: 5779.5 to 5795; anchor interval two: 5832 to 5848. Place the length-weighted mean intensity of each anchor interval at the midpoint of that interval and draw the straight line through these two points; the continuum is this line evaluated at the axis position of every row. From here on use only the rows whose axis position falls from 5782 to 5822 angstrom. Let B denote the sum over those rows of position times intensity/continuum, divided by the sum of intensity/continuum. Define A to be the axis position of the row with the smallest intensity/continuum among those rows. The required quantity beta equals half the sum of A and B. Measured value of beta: 5802.4 angstrom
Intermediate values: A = 5802.81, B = 5802.0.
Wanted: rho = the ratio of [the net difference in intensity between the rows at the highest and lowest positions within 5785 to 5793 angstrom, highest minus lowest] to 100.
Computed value 0.0021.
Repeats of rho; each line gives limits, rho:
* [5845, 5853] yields 0.0010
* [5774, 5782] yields 0.0047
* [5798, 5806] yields 0.0018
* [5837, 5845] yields -0.0008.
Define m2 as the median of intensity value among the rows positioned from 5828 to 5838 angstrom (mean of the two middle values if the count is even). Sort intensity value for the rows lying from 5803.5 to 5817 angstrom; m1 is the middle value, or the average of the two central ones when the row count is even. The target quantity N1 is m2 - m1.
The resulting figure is -0.05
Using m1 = 3.50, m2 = 3.45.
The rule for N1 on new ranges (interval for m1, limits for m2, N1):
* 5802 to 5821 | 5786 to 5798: 0.09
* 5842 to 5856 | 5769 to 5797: -0.06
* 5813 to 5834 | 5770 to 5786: 0.16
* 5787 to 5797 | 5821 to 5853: 0.00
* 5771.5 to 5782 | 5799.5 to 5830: -0.09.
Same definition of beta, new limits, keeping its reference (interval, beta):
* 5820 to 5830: 5822.6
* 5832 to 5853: 5837.5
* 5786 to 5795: 5792.8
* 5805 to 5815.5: 5809.2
